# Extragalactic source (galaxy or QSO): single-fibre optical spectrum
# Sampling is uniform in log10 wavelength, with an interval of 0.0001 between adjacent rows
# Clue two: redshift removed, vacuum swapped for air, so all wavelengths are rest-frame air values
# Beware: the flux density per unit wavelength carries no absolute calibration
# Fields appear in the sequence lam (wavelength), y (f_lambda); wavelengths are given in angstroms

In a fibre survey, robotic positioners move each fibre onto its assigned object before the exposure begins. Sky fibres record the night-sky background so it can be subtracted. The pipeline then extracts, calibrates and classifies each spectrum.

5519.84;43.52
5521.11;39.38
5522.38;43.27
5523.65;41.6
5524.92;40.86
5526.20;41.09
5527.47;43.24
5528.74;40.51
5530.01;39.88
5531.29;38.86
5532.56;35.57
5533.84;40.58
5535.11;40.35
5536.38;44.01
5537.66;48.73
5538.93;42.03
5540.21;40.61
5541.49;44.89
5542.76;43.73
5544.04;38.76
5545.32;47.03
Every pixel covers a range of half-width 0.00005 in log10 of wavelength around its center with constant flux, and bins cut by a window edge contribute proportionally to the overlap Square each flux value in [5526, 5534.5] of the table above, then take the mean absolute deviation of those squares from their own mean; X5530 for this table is 125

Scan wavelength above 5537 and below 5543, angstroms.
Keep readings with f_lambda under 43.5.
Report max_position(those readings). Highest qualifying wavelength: 5540.21 angstroms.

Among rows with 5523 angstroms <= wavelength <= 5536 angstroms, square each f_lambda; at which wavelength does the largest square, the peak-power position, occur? 5527.47 angstroms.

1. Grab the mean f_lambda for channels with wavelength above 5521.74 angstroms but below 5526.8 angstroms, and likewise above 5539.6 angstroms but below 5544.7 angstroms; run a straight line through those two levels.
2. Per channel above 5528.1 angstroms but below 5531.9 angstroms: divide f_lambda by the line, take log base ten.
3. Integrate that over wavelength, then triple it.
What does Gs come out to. -0.25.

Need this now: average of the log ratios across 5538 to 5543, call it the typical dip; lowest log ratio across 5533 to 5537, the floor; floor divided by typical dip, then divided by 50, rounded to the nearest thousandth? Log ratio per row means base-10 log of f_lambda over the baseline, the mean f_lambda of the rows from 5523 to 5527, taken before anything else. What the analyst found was -0.011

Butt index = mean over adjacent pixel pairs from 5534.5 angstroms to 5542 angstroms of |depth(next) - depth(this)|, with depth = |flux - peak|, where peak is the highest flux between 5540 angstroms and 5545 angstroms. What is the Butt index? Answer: 2.7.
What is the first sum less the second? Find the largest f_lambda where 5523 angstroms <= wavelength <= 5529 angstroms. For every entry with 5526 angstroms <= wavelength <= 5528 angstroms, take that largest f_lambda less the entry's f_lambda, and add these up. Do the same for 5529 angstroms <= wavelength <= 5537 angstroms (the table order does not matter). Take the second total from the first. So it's -18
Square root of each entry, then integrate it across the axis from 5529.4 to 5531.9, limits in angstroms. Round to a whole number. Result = 16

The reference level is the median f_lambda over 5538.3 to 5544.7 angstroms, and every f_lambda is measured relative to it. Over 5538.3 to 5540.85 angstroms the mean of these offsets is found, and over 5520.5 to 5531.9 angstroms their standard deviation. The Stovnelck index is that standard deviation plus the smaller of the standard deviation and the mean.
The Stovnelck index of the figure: 0.8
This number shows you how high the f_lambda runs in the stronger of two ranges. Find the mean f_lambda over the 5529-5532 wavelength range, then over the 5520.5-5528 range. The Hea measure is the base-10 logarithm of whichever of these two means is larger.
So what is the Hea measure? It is 1.619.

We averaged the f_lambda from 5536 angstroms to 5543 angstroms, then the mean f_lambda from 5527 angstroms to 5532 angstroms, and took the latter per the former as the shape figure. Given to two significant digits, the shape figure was 0.92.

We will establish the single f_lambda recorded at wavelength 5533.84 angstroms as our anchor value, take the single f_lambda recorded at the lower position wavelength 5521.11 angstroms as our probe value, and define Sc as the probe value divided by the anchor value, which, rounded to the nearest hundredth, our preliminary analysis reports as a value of 0.97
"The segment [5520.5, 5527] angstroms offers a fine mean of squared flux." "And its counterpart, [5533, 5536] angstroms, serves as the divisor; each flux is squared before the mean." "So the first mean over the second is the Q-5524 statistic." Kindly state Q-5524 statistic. 1.04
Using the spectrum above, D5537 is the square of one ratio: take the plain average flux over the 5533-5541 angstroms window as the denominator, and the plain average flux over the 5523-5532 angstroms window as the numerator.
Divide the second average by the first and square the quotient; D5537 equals 0.92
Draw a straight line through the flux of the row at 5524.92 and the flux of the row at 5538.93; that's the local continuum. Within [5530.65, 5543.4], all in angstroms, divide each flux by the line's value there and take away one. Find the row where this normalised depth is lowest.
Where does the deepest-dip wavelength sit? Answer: 5532.56 angstroms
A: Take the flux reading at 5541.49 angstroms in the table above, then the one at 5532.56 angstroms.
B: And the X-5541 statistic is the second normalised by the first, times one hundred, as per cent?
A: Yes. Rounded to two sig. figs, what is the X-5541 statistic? 79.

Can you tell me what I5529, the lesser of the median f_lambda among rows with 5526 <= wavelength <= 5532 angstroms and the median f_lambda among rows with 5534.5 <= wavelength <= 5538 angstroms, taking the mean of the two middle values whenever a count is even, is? 40.5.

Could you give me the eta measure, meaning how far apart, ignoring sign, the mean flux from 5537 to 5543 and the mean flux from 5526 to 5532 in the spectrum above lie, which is 3.3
